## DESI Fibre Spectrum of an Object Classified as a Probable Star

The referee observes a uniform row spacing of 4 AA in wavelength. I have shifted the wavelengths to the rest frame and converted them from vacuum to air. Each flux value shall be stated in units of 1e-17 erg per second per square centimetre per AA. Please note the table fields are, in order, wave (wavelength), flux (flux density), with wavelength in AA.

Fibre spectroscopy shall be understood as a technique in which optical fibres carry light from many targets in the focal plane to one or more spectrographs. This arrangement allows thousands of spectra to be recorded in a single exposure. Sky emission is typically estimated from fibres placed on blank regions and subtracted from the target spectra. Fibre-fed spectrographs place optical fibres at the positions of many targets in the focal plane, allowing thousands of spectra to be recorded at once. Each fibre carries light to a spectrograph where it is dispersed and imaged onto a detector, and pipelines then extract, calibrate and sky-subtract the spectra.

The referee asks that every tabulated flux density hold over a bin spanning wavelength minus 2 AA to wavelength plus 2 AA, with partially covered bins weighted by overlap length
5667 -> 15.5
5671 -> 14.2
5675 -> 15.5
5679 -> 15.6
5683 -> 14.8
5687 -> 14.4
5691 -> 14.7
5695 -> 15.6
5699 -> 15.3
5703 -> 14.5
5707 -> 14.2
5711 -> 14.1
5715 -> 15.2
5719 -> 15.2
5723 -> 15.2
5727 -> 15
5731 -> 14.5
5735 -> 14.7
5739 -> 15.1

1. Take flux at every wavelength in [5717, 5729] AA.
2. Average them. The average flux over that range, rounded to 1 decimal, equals 15.1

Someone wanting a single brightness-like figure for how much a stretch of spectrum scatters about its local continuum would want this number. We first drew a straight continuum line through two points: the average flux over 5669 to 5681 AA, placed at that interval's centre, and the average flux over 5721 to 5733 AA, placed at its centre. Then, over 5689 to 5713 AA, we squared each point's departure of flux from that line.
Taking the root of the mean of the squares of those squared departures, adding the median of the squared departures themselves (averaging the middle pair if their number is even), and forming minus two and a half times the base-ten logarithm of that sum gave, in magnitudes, 0.4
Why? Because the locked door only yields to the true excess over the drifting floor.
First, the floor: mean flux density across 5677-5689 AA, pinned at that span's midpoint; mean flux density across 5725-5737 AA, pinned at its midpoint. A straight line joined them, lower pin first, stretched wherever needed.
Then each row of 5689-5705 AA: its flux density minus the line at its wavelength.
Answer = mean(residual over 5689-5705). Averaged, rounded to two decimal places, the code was 0.15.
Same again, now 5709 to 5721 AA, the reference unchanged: 0.03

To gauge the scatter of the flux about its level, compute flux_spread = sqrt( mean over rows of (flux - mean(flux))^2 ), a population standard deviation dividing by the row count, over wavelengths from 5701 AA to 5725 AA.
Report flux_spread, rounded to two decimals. 0.48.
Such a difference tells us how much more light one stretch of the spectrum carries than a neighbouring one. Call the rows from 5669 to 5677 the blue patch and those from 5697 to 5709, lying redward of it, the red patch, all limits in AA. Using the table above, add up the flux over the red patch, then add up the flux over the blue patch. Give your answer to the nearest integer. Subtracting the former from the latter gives -14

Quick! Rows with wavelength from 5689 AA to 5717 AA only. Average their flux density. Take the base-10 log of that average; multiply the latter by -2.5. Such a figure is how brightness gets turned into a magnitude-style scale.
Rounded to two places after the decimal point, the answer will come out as -2.93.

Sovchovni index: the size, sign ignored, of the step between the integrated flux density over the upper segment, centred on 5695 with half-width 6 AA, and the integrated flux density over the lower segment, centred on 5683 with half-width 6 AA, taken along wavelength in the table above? 3.2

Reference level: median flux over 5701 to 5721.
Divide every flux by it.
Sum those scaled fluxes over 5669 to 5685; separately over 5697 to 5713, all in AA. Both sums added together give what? 8.2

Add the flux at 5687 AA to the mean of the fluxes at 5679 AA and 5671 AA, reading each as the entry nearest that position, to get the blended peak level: 29.3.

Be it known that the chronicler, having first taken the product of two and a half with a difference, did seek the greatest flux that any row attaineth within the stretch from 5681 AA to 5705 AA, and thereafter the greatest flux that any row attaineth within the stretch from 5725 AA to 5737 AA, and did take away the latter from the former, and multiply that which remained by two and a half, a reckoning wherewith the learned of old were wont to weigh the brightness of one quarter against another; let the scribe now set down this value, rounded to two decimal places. 1.50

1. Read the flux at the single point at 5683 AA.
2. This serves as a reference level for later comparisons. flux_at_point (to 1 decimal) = 14.8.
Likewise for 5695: 15.6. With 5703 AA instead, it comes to 14.5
